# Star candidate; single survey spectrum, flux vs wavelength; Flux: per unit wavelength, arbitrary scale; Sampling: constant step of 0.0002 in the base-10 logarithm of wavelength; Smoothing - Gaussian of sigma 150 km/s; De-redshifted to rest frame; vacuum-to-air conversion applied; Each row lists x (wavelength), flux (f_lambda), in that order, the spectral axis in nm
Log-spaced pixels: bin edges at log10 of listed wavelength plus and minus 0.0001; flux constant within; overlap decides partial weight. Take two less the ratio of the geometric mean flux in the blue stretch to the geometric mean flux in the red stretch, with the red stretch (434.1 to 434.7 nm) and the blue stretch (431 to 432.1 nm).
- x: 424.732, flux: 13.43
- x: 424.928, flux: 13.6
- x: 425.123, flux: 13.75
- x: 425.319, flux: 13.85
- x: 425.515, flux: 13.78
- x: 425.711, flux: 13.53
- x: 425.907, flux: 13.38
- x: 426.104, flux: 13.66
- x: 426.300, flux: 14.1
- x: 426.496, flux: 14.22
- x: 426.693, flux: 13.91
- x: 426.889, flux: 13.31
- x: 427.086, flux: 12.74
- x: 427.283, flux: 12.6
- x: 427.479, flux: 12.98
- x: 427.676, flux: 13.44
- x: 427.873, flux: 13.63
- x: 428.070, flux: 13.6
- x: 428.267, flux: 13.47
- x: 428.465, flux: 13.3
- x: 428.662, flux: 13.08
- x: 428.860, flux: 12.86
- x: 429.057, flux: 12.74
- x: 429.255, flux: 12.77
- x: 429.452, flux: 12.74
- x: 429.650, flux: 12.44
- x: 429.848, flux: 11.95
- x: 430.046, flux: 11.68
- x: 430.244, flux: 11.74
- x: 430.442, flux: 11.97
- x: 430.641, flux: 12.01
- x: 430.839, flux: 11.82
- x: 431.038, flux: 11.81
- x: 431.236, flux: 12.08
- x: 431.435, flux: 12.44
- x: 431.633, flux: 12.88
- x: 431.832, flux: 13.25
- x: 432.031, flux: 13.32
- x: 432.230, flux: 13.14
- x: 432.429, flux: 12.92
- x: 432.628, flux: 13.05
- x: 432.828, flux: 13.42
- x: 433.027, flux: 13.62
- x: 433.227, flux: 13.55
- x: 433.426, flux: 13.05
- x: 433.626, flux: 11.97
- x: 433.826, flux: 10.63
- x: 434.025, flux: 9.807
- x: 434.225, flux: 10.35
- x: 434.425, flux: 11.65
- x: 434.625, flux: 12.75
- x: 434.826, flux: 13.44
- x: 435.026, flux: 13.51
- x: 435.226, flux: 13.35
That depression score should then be 0.91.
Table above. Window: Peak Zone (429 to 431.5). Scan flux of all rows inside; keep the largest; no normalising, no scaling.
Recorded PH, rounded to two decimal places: 12.77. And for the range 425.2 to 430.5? 14.22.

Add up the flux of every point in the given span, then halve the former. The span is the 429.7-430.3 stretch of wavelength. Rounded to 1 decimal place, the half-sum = 17.7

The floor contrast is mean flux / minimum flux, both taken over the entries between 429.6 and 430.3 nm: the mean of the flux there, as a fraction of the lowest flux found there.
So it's 1.02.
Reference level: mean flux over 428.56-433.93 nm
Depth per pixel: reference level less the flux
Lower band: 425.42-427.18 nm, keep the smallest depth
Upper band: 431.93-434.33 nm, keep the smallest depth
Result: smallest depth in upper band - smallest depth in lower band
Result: 0.6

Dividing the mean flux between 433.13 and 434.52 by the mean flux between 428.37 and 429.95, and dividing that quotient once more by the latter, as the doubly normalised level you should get 0.0714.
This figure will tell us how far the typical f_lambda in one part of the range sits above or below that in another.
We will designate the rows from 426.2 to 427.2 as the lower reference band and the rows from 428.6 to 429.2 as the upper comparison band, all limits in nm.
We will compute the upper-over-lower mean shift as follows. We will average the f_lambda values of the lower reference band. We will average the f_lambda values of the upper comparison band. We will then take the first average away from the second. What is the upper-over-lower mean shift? -0.8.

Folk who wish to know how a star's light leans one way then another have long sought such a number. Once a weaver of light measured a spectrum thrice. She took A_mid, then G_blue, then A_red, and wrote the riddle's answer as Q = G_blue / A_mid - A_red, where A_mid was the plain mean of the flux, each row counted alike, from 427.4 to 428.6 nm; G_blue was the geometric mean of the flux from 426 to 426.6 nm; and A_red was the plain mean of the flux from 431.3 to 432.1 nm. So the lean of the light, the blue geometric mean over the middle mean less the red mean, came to -11.9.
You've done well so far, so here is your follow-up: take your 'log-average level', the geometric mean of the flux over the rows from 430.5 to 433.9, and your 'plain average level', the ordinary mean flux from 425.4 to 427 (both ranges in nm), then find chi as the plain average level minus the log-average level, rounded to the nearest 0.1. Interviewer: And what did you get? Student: 1.1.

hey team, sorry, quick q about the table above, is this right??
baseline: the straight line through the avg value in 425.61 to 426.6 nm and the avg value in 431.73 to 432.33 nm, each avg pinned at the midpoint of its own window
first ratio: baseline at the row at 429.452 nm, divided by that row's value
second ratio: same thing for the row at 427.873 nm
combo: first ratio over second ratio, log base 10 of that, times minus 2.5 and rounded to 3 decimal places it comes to -0.062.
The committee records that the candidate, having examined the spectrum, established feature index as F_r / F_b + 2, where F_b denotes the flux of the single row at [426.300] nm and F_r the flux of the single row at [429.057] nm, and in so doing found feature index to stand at 2.90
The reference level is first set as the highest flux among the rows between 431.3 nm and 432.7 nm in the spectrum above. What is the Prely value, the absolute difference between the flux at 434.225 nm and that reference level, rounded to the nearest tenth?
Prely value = 3.0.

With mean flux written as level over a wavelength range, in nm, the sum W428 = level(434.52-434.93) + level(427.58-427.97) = 26.6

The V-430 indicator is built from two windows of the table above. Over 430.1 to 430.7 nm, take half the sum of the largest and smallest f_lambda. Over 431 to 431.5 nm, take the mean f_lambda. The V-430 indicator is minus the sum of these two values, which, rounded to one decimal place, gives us -24.0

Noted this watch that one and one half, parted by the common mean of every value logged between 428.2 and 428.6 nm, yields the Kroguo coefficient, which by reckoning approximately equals 0.112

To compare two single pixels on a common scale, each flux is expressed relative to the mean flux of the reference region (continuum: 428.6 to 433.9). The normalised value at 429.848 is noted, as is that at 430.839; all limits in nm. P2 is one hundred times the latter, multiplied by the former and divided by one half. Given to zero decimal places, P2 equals 179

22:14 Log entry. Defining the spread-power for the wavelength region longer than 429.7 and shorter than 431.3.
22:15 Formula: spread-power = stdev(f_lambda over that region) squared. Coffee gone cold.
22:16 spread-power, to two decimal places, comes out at 0.02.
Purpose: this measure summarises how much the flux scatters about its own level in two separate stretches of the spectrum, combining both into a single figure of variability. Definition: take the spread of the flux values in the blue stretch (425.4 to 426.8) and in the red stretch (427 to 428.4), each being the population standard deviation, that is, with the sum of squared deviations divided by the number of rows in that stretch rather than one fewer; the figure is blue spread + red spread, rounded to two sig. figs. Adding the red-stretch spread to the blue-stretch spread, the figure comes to 0.68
